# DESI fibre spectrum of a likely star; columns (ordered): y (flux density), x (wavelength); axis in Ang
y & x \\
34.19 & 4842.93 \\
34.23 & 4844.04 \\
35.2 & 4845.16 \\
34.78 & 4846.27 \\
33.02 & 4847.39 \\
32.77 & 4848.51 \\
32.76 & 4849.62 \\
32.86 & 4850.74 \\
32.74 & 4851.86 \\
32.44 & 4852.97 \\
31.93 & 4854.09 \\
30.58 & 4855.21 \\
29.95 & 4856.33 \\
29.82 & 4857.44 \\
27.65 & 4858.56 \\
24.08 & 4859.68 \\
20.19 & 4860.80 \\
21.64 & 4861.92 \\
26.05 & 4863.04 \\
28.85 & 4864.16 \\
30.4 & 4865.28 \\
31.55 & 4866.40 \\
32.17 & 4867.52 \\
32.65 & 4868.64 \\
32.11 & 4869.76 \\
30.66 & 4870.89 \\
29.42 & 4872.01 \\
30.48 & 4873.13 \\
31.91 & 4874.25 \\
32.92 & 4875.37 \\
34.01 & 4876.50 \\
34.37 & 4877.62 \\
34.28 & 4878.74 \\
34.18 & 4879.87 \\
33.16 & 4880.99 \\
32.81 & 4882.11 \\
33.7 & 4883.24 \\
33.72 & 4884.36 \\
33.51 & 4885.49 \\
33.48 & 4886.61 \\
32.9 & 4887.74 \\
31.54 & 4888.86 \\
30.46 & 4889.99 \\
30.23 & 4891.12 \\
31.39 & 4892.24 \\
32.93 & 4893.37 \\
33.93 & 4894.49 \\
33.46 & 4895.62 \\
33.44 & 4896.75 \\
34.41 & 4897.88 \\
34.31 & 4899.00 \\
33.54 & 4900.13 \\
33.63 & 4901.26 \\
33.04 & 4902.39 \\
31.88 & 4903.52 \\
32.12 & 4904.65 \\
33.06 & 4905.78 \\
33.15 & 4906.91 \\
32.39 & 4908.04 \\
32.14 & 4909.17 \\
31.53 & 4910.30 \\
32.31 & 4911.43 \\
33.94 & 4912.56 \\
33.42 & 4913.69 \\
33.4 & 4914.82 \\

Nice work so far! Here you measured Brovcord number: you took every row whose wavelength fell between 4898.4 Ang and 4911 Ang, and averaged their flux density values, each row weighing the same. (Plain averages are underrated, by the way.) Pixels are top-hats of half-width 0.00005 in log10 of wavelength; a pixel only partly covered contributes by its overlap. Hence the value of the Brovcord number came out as 32.80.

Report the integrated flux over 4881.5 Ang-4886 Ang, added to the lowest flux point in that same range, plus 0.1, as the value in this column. 183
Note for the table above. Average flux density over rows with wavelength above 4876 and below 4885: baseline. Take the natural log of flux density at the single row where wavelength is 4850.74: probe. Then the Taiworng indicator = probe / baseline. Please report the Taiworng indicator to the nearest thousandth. 0.103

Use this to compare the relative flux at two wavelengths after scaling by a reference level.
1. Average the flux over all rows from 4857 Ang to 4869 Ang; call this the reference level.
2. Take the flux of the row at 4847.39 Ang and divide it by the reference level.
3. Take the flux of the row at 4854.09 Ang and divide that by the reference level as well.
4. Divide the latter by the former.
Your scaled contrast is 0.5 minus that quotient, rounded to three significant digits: -0.467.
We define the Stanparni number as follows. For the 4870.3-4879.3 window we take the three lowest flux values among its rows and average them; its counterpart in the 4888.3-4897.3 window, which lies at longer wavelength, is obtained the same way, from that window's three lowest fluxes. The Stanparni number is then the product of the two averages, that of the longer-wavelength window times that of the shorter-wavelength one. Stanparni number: 927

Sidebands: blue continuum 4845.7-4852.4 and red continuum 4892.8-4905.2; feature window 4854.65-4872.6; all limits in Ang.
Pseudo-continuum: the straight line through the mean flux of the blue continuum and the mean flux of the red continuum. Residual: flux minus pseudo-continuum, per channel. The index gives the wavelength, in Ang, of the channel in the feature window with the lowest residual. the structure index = 4860.80 Ang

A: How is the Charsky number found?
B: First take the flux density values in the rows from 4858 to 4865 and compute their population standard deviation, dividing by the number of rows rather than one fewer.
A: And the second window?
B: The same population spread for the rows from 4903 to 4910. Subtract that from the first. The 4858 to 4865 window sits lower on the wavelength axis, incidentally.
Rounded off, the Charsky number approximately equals 2.6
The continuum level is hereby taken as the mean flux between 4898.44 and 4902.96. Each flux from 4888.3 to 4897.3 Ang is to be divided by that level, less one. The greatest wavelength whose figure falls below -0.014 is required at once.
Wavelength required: 4893.37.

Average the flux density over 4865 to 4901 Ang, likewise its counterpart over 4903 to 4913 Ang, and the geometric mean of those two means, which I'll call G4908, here 32.6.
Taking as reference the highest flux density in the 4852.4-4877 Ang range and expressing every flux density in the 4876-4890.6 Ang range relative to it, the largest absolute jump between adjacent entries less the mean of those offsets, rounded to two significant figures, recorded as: 2.1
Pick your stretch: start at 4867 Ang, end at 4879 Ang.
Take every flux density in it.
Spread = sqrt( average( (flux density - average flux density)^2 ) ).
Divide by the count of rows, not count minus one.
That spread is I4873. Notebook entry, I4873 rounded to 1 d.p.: 1.5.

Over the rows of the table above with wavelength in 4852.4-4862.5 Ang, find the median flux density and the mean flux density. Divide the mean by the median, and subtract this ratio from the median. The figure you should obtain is 28.9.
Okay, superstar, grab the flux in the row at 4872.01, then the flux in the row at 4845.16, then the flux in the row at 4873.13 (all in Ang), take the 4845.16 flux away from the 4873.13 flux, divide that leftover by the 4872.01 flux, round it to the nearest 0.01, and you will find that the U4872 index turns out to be -0.16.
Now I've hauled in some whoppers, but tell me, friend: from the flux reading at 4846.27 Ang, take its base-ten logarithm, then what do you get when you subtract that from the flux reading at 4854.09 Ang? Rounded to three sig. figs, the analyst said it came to 30.4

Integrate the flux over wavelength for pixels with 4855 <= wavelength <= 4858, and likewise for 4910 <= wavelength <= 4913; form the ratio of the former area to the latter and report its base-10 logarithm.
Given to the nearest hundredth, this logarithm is -0.04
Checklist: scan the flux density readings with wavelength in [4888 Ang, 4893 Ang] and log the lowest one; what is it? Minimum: 30.23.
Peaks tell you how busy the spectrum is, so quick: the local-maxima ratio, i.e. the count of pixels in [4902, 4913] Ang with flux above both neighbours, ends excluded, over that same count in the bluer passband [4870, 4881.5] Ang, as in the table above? 1.00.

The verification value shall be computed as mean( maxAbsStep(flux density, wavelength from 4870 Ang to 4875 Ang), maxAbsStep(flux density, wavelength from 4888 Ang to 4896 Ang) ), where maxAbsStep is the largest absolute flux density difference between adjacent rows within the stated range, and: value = 1.5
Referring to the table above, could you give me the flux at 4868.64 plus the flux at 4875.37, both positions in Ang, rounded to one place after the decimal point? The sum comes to 65.6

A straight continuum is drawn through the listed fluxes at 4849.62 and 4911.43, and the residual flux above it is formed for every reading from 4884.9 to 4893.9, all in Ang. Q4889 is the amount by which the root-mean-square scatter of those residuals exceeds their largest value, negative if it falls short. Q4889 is 0.28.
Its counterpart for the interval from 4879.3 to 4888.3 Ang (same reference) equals -0.63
